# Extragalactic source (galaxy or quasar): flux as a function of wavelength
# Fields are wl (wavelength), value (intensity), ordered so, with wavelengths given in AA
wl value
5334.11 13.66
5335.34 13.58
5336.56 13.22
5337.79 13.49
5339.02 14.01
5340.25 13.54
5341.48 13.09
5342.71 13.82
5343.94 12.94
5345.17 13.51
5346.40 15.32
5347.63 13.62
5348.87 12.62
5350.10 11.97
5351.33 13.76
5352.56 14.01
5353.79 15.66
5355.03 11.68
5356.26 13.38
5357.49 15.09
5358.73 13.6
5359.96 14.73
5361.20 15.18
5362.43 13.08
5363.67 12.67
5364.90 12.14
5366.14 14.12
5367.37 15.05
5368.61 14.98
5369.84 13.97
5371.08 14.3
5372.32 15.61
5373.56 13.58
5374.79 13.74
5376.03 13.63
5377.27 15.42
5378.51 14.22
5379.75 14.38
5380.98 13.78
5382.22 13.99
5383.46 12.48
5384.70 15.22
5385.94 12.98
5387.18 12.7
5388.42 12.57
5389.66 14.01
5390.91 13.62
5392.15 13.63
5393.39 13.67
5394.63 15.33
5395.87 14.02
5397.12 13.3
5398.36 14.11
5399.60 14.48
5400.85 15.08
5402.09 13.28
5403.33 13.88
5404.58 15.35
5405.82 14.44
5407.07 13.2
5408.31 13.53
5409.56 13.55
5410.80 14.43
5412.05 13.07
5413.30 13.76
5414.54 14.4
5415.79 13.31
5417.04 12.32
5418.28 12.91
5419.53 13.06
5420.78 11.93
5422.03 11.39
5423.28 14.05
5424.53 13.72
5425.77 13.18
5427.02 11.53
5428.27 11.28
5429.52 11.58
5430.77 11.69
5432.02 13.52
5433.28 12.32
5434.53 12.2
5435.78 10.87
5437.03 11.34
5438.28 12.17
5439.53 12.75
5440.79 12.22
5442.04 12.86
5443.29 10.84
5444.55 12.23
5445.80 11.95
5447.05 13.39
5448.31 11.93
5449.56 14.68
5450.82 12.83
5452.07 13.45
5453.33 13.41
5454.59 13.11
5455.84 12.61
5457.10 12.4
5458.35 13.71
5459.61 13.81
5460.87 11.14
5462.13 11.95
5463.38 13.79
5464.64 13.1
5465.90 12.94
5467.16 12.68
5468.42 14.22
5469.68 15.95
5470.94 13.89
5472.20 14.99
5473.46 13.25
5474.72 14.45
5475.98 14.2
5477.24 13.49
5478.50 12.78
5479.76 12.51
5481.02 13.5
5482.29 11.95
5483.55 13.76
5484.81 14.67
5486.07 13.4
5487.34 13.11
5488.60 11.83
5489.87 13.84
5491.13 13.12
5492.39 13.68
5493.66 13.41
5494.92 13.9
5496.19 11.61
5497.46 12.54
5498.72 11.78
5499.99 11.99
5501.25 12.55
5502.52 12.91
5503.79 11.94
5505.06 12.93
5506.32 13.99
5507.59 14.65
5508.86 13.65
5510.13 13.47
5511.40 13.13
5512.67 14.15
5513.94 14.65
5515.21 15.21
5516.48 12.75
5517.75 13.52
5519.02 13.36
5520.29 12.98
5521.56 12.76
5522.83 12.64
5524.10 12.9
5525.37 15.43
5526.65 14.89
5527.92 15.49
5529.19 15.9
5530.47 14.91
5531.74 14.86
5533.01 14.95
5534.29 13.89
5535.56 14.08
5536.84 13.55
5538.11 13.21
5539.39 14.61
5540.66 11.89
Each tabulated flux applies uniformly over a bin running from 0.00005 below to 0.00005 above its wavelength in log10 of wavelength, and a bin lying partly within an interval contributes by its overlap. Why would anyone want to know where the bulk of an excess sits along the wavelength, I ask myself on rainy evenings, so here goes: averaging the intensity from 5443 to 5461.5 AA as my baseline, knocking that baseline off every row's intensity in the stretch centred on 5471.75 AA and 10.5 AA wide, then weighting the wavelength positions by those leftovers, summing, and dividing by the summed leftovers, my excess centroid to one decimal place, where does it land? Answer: 5471.8 AA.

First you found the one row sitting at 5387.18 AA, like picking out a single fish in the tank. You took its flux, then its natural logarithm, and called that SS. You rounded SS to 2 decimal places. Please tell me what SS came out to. 2.54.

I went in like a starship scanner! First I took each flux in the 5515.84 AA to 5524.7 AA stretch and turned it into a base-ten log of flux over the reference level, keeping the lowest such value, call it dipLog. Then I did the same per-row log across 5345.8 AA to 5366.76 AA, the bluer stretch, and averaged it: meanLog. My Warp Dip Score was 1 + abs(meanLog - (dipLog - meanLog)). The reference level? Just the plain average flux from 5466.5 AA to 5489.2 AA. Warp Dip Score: 1.03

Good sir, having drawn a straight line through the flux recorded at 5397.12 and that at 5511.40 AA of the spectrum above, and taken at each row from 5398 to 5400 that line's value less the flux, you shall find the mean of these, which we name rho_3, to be -1.00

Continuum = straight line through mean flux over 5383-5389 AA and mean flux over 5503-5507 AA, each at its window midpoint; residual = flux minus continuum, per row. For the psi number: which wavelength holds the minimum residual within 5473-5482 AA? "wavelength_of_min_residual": 5479.76 AA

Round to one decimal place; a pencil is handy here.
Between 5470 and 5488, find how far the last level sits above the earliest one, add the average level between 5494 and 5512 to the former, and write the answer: 12.2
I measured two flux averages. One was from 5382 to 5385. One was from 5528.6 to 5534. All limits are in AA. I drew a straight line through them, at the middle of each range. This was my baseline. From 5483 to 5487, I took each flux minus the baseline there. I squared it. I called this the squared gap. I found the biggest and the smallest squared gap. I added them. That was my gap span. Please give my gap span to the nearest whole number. 2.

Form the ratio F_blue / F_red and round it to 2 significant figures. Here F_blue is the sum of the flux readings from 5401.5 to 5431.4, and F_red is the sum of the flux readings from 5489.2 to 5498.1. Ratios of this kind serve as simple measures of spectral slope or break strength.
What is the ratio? 3.4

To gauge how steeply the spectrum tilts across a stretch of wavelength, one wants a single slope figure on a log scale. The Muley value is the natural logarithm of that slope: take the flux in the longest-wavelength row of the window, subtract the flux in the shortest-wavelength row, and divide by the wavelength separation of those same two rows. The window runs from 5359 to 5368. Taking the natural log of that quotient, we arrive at -3.1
